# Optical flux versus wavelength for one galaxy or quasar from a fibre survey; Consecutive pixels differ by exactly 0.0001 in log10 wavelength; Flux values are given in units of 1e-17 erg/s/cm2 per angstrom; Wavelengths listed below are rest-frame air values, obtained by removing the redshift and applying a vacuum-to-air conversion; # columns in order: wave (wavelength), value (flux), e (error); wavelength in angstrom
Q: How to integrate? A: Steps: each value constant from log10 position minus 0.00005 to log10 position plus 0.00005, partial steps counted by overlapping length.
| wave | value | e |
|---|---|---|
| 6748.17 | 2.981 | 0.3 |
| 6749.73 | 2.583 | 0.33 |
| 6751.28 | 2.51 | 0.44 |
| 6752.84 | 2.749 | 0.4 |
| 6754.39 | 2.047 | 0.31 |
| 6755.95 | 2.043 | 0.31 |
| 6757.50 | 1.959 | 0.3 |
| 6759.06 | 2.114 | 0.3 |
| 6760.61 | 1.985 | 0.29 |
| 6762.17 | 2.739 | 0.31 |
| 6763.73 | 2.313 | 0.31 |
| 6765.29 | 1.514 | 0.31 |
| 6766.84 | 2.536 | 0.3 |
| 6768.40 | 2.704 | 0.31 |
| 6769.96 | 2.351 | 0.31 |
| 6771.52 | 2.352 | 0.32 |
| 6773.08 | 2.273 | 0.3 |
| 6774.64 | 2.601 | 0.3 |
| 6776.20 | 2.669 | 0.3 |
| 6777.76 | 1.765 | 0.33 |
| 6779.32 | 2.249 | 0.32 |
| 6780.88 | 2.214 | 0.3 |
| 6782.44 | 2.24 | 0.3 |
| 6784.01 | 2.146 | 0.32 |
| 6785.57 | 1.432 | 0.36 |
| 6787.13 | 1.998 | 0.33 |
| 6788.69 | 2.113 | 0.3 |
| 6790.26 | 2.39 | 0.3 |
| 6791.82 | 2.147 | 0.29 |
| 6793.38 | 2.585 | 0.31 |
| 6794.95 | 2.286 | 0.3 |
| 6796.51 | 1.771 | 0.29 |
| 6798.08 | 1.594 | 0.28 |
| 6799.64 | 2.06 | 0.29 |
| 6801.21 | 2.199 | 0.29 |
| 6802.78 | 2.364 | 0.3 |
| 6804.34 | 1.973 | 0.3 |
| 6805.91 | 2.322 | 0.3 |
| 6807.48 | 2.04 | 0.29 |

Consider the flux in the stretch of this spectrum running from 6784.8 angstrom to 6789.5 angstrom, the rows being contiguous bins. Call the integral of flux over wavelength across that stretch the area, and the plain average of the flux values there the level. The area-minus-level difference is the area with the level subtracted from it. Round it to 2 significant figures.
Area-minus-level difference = 6.8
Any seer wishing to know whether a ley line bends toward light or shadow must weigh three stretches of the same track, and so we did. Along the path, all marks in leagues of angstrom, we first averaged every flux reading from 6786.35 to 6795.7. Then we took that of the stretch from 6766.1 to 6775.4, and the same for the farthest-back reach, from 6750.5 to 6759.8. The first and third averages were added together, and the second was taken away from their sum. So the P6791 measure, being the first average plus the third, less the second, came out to 2.02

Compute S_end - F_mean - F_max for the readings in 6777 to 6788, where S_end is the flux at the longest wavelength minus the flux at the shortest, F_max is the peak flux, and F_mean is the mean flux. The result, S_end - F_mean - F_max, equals -4.0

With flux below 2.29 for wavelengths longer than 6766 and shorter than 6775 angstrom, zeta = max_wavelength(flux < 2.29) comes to 6773.08 angstrom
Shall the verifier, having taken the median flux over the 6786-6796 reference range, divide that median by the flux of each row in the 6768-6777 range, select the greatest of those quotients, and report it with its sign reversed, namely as -0.98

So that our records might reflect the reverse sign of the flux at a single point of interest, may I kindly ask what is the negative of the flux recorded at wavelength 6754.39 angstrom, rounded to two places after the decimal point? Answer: -2.05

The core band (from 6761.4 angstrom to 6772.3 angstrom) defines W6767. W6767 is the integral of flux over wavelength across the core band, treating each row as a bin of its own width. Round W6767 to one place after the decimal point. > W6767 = 25.7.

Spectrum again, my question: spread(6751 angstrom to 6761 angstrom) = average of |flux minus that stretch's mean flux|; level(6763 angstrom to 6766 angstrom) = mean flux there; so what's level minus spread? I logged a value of 1.67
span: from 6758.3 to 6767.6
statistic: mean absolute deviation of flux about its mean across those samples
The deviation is 0.33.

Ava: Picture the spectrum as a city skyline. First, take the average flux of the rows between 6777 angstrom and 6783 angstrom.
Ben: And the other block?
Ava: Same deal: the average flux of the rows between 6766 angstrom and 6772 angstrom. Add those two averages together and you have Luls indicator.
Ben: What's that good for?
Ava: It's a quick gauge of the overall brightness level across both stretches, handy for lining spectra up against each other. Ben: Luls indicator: 4.60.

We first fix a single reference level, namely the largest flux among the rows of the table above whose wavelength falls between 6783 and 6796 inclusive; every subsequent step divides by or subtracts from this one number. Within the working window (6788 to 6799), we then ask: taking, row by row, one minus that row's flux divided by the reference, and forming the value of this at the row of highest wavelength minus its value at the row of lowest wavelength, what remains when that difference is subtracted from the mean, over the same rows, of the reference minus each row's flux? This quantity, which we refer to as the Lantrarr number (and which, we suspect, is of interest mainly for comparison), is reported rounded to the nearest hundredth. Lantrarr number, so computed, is 0.26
